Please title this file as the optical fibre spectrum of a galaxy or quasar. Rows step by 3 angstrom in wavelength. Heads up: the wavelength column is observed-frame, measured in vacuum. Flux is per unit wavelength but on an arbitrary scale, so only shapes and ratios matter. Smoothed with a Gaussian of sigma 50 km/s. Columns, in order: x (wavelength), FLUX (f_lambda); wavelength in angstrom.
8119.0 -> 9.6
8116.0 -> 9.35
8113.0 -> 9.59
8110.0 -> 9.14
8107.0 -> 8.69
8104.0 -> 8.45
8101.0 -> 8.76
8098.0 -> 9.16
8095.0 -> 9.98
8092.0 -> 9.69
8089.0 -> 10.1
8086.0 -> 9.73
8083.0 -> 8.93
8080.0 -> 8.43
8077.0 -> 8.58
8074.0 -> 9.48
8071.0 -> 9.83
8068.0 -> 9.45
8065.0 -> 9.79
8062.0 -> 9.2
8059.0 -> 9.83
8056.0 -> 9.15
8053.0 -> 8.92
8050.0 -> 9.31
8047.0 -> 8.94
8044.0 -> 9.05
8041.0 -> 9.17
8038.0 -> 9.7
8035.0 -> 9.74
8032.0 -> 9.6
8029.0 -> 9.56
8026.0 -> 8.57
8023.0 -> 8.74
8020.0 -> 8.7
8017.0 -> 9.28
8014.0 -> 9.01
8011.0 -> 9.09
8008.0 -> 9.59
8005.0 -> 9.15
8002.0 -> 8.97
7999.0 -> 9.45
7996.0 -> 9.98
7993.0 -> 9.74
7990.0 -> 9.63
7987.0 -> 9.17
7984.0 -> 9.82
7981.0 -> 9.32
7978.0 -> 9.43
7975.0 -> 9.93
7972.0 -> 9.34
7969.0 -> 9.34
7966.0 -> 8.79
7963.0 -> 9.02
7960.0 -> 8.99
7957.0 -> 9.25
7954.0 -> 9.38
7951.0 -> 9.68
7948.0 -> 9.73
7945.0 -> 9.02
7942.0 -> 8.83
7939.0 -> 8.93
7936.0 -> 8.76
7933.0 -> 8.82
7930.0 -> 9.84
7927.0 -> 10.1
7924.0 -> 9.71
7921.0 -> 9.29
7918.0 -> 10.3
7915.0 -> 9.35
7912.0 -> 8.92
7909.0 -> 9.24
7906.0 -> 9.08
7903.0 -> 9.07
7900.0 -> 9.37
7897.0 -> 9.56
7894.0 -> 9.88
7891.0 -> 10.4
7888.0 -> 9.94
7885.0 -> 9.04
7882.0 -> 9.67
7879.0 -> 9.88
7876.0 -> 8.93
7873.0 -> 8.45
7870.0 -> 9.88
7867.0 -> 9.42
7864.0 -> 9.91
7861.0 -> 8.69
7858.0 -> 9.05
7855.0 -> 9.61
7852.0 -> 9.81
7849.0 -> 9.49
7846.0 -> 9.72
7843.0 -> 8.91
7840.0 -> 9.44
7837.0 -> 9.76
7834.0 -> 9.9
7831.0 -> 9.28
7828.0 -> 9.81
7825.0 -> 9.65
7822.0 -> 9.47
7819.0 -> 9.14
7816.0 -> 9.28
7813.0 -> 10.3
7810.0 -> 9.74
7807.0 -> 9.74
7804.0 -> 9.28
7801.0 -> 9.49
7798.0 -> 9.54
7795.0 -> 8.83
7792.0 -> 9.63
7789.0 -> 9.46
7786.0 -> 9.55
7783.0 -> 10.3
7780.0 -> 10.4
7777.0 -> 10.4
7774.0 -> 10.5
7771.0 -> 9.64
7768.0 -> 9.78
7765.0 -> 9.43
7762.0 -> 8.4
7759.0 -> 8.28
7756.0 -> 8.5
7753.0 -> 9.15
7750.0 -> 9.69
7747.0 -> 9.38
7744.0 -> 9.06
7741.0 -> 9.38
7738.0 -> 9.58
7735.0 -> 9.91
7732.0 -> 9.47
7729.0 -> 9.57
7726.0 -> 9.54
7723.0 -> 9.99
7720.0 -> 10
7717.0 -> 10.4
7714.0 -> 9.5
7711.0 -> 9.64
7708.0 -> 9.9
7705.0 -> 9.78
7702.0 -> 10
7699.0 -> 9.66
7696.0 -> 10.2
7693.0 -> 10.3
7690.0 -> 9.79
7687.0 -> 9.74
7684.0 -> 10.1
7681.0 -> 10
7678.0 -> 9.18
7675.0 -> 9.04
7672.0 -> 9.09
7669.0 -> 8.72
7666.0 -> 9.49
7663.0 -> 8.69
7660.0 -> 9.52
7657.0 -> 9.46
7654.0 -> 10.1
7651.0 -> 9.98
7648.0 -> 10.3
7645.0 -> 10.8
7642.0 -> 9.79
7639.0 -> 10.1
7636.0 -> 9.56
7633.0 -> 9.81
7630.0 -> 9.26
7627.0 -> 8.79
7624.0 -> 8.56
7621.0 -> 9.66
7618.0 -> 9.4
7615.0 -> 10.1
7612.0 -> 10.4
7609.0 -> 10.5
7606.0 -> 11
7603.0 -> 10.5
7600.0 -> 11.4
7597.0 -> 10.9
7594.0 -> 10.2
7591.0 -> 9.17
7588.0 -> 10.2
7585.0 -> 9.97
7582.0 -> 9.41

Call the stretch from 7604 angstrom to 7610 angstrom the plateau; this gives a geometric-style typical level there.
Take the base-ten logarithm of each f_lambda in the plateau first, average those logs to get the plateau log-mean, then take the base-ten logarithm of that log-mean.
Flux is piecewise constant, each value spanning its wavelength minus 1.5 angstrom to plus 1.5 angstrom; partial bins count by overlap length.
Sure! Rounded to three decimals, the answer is 0.013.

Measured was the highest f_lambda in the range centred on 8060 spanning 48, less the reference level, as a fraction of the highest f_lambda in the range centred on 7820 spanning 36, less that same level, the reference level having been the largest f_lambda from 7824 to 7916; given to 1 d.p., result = 5.7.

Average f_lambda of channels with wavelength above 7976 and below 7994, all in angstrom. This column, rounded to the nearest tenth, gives 9.5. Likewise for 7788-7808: 9.4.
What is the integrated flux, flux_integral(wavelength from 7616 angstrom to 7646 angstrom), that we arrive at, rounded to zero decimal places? 287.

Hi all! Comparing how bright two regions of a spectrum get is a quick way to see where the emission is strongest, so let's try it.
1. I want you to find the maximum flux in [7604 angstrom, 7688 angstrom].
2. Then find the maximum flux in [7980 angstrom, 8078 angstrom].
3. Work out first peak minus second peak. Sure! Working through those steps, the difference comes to 1.0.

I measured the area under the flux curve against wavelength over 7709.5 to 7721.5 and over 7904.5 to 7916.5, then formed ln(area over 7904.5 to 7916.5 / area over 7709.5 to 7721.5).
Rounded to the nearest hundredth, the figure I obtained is -0.08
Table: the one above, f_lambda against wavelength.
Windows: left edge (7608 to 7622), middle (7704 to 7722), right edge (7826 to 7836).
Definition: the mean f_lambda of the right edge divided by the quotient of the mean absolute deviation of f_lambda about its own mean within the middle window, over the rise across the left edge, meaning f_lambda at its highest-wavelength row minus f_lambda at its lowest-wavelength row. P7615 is -35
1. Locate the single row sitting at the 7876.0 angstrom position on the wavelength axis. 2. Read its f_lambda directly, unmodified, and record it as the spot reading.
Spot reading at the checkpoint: 8.93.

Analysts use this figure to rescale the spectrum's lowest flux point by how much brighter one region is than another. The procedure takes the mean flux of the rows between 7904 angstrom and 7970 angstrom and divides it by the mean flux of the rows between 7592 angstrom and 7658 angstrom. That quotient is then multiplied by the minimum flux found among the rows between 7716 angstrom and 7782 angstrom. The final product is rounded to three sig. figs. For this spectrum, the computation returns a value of 7.67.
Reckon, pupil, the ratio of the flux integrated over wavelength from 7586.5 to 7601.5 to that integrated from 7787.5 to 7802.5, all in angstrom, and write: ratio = 1.10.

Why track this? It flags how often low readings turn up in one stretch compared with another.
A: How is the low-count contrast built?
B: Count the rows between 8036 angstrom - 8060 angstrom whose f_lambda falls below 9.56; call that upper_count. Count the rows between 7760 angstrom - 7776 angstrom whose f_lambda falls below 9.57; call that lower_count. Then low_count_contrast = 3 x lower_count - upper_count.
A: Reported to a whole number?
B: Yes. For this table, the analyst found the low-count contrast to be 0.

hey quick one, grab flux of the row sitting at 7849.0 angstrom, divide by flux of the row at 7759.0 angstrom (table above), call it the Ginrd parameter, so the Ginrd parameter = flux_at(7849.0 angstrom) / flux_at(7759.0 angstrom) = 1.15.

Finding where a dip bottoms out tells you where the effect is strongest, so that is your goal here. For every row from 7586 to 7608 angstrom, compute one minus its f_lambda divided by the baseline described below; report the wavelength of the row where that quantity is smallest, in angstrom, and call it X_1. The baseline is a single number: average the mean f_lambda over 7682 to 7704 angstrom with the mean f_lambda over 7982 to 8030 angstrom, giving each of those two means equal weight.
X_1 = 7600.0 angstrom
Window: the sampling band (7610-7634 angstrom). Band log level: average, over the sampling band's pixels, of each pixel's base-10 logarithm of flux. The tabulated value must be 0.977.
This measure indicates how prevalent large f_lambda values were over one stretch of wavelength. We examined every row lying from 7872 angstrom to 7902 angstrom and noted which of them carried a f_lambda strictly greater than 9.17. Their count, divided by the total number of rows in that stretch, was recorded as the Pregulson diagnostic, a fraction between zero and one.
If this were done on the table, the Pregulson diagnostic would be 0.70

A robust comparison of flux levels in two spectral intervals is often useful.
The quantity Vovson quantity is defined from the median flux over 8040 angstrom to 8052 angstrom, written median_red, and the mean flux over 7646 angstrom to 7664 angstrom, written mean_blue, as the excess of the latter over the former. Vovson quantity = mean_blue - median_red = 0.6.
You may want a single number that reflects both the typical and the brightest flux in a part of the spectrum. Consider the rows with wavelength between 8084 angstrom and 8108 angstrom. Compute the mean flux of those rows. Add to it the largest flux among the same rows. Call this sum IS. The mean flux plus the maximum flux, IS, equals 19.4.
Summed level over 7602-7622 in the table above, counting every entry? 71.6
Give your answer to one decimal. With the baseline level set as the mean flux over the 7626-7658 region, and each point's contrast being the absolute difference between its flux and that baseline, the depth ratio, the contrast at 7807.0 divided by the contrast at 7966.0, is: 0.1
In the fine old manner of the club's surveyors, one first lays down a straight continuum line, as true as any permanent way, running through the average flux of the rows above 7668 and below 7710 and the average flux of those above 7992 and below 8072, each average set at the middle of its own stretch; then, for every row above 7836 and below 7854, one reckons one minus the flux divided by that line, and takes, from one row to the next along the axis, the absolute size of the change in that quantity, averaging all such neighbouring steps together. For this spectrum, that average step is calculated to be 0.046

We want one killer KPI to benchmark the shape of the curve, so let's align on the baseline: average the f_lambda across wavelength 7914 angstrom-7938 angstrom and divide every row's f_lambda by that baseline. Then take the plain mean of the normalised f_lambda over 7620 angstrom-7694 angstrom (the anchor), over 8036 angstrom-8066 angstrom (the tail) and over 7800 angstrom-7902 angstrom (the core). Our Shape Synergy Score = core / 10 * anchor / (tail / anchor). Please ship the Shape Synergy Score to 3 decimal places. 0.104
